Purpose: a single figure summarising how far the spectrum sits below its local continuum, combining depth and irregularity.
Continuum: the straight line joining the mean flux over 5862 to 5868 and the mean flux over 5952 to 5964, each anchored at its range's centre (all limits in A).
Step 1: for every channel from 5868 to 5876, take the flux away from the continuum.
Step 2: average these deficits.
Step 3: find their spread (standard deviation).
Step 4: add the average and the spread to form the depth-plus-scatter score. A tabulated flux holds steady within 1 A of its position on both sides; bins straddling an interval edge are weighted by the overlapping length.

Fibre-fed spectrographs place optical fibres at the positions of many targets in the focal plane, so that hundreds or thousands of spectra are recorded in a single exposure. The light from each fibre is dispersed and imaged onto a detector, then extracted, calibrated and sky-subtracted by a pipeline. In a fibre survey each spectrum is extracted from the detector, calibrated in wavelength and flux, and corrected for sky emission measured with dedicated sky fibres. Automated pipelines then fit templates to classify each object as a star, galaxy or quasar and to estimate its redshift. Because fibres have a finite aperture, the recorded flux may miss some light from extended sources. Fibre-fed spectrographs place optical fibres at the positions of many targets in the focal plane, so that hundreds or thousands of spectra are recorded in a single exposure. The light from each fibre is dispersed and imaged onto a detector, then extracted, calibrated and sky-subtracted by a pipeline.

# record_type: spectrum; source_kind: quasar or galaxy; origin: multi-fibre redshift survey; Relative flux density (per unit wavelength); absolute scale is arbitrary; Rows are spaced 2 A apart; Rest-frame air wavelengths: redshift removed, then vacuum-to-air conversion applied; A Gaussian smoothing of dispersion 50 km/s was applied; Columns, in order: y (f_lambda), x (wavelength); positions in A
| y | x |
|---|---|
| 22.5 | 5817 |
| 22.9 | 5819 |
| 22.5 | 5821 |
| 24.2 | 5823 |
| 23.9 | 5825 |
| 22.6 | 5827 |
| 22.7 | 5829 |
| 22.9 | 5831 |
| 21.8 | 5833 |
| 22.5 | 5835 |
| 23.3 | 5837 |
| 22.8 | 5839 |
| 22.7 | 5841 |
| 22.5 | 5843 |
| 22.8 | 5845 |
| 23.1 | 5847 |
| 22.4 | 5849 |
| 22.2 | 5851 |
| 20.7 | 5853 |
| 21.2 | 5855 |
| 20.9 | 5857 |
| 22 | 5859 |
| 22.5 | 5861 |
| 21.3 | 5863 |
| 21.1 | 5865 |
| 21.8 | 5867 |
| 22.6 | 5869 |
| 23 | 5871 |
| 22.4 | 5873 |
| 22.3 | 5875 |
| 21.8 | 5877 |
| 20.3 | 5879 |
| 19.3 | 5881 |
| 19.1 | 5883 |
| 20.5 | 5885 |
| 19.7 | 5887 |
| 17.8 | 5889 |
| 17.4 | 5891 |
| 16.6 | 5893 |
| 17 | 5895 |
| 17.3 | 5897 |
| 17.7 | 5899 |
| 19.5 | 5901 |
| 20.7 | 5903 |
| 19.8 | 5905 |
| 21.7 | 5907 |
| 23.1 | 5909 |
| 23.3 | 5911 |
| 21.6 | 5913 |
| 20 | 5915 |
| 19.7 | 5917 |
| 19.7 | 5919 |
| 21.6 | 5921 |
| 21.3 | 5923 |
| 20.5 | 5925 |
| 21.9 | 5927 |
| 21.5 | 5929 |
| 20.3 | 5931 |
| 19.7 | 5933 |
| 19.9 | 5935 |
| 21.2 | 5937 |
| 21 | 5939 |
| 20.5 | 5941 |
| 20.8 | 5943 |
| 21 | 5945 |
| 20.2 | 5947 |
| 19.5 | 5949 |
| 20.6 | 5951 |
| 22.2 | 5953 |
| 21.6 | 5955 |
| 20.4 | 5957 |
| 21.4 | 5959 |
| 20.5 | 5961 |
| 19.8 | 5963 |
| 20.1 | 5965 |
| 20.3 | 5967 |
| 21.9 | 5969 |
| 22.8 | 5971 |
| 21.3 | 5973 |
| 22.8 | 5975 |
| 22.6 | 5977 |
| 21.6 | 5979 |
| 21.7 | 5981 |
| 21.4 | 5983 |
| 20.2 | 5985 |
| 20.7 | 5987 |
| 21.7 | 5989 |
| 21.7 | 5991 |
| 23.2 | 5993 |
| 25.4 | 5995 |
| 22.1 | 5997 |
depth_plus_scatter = -0.9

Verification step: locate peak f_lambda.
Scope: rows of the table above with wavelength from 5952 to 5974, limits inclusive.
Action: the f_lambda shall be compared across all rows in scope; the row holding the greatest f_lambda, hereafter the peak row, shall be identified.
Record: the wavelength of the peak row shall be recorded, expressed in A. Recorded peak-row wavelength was 5971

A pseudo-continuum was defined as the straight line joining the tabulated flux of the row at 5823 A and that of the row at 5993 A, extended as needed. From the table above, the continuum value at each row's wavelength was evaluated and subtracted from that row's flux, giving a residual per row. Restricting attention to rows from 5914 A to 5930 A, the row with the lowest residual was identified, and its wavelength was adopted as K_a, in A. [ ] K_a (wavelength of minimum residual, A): 5917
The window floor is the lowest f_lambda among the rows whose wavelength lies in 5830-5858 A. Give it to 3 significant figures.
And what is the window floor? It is 20.7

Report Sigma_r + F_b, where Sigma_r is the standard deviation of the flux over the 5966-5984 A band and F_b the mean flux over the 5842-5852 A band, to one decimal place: 23.4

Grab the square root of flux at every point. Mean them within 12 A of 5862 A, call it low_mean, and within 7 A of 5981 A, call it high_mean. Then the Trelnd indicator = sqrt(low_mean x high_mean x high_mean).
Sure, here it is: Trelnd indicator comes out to 10.0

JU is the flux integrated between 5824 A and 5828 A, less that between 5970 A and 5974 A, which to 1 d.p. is 4.8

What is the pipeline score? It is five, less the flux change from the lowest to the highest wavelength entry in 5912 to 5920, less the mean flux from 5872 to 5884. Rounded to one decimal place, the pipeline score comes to -14.0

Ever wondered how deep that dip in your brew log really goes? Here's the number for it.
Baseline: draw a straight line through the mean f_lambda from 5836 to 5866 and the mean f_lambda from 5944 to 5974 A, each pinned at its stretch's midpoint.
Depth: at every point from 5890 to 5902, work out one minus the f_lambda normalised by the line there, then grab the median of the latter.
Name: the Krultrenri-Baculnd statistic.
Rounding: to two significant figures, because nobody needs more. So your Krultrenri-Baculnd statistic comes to 0.20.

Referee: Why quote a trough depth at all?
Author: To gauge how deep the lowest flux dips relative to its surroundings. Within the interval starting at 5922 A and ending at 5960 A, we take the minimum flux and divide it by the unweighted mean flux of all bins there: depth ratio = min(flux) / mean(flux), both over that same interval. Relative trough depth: 0.937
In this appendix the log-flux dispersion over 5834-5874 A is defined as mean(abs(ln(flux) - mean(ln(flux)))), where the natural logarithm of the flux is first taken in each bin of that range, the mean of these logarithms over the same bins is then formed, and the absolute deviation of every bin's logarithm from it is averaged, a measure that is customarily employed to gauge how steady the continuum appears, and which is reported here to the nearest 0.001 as 0.029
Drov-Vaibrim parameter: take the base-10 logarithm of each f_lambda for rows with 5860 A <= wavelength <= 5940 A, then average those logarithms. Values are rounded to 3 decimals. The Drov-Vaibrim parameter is 1.310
